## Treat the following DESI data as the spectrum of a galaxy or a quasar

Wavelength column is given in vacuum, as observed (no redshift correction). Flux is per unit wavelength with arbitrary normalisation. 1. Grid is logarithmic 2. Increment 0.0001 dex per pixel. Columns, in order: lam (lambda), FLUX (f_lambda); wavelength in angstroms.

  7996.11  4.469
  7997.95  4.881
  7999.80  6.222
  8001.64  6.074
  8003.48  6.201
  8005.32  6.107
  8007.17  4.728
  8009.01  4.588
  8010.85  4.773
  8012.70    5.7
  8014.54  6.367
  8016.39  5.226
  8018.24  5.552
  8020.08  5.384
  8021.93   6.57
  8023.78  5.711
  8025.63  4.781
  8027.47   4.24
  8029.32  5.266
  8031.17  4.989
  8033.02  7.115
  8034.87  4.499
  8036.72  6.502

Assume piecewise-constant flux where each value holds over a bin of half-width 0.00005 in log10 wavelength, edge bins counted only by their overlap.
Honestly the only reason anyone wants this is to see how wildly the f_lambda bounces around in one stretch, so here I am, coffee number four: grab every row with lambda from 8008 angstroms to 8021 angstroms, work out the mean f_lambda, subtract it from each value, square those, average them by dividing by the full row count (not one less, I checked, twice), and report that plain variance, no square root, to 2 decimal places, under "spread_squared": 0.30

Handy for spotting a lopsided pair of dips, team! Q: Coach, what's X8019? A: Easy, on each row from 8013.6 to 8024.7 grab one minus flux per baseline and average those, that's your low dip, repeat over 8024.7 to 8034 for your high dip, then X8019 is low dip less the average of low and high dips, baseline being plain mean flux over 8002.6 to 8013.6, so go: -0.05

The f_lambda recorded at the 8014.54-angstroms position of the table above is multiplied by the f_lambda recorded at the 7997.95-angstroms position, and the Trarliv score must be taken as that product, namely 31.1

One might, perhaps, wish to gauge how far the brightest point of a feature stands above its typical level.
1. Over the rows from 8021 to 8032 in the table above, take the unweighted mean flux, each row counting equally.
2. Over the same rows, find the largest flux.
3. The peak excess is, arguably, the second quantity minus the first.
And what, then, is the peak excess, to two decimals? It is 1.31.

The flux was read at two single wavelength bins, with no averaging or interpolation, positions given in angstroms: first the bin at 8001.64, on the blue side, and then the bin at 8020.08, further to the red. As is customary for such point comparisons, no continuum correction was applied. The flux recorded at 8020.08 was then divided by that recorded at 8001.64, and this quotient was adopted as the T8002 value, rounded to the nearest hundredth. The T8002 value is 0.89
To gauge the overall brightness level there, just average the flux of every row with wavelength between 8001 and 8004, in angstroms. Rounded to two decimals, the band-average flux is 6.14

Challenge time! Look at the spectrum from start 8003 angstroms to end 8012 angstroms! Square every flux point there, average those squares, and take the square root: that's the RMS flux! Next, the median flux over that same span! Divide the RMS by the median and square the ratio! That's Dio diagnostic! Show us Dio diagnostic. 1.25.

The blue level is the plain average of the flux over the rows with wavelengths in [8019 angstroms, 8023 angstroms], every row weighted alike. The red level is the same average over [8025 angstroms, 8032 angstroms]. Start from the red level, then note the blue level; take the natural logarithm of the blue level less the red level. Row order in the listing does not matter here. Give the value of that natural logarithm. 0.1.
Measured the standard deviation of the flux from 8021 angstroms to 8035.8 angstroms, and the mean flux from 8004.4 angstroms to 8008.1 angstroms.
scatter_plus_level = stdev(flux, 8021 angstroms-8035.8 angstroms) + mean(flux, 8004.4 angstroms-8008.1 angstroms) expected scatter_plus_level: 6.4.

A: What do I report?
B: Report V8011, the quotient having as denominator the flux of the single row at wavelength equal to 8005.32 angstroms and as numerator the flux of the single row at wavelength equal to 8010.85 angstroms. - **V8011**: 0.8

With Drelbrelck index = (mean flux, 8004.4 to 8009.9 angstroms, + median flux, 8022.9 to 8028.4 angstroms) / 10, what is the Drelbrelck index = 0.99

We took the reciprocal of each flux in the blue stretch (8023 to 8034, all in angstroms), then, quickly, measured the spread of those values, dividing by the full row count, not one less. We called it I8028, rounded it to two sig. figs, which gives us 0.030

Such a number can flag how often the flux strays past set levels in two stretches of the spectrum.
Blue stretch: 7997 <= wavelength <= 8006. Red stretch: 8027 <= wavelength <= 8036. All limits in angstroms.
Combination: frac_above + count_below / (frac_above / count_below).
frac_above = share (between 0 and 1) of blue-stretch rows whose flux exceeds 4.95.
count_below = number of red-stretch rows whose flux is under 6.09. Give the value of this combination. 20.8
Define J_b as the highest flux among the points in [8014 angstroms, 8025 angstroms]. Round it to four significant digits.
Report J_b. 6.570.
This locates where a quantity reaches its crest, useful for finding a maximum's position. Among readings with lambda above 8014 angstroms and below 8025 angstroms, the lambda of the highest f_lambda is 8021.93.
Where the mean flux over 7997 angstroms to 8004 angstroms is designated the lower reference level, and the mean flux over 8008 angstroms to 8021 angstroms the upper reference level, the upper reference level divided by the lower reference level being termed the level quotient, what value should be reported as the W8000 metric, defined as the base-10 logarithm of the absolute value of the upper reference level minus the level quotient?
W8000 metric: 0.648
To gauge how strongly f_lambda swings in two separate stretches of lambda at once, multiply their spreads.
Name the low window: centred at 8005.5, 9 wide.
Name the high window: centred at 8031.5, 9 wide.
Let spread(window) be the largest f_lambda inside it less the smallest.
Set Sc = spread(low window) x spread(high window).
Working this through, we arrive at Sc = 4.6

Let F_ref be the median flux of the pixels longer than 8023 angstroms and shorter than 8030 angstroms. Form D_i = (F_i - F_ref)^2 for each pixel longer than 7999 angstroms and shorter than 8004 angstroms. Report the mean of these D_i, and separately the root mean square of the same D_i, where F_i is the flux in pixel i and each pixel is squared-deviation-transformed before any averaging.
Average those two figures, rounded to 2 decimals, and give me 1.31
